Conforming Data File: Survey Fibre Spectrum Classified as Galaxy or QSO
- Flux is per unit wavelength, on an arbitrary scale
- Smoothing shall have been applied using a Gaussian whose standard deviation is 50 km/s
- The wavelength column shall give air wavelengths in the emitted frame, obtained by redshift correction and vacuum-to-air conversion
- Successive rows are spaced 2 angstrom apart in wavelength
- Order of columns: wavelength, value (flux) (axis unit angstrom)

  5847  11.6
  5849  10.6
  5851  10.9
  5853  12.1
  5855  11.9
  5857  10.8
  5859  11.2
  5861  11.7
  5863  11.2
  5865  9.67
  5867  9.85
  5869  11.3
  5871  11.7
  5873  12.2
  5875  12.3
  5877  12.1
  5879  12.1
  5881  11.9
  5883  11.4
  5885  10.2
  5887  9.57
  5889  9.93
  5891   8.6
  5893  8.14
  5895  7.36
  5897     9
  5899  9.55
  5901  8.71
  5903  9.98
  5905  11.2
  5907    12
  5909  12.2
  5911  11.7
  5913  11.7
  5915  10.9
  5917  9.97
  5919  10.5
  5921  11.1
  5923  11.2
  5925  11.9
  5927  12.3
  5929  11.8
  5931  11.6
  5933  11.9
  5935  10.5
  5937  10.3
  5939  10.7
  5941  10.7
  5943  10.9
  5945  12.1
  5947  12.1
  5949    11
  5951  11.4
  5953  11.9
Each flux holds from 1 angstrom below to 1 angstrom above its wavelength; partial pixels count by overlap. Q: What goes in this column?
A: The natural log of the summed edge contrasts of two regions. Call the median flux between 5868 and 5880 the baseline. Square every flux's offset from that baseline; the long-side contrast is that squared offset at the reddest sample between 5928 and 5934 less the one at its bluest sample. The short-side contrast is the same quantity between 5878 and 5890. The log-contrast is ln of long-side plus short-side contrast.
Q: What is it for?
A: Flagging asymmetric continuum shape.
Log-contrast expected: 1.5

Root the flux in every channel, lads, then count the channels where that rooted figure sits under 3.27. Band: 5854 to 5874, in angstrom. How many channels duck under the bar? 2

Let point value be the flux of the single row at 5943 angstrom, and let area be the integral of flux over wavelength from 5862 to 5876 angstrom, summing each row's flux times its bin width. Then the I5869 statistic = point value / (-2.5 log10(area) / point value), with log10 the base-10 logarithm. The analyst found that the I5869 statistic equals -21.7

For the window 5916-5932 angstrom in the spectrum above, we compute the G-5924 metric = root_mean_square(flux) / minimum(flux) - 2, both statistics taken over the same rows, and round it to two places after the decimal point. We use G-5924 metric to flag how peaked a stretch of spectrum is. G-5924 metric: -0.86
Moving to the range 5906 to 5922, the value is -0.87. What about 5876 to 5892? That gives -0.74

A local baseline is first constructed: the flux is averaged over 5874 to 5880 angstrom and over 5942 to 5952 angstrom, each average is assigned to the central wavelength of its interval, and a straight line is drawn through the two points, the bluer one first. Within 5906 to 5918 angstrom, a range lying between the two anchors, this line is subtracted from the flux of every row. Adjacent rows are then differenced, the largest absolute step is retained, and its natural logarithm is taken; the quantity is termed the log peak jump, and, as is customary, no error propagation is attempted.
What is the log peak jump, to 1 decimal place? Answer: -0.1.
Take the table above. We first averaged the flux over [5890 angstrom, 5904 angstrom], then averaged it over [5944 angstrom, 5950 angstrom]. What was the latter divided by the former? 1.3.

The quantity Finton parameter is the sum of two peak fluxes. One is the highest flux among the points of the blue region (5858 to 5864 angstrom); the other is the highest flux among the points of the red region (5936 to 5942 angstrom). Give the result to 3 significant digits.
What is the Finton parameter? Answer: 22.4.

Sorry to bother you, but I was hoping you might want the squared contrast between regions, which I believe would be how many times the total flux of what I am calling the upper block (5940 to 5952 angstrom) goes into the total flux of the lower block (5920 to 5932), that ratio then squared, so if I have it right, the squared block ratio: 1.05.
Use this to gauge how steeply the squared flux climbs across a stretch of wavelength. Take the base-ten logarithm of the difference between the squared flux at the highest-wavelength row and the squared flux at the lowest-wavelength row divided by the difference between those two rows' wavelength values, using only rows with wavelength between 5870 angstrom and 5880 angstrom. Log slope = 0.076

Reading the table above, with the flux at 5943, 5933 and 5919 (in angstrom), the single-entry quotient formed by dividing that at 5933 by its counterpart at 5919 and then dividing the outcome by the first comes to 0.104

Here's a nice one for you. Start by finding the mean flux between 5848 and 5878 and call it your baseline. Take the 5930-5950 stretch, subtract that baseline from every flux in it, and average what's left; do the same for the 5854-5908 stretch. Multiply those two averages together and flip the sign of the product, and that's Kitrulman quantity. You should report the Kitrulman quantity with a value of -0.09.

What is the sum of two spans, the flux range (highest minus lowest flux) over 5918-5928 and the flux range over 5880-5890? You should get 4.13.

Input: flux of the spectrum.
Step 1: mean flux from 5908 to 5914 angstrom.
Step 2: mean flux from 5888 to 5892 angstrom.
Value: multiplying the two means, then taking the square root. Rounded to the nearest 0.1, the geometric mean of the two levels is 10.5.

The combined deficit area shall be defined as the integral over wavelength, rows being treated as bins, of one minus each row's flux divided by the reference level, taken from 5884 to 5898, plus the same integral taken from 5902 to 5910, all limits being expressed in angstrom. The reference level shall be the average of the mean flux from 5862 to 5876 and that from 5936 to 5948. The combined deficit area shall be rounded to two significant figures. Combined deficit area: 2.6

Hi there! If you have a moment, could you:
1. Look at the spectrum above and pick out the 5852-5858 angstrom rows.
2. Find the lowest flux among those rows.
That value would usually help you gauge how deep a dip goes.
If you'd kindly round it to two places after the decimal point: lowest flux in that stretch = 10.80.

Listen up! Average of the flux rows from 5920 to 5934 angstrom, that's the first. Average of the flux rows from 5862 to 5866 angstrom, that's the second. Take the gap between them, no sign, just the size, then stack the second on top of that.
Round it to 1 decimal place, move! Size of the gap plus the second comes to 11.7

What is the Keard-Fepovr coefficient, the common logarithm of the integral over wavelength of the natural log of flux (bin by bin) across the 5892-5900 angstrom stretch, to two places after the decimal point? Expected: 1.23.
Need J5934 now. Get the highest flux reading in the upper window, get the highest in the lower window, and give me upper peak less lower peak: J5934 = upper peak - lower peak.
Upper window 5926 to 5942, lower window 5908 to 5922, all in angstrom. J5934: 0.10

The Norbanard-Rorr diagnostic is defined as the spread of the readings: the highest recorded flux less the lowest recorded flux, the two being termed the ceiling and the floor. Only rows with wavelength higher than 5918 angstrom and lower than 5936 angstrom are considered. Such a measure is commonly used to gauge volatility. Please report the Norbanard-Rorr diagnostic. 1.8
